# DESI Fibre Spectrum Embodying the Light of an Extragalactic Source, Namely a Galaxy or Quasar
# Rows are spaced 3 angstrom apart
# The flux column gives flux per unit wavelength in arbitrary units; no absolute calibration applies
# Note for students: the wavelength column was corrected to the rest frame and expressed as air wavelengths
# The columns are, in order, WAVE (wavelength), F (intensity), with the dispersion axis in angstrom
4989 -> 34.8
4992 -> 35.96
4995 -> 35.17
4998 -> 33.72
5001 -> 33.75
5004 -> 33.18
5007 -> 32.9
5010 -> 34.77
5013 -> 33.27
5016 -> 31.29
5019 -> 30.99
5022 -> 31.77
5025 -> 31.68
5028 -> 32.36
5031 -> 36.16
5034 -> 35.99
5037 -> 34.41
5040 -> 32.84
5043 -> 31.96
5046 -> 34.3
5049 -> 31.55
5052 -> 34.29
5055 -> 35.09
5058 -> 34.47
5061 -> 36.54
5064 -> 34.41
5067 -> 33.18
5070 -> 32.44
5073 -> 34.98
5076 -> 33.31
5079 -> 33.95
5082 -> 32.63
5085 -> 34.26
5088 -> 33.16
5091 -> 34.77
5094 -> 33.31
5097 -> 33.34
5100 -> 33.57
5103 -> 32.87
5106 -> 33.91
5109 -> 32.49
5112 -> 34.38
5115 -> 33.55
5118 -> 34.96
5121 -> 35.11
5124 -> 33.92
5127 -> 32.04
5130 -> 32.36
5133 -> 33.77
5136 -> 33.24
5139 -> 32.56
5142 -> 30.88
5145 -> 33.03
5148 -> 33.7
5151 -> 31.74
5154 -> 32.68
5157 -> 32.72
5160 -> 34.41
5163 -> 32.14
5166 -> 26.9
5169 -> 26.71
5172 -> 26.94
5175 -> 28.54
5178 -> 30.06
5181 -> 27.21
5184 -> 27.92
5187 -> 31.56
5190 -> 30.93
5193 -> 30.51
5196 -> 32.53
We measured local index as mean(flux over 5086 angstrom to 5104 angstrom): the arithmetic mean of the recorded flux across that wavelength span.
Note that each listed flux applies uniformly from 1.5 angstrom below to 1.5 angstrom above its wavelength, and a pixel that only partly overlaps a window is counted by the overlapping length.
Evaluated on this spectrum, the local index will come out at 33.5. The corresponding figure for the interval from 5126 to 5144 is 32.5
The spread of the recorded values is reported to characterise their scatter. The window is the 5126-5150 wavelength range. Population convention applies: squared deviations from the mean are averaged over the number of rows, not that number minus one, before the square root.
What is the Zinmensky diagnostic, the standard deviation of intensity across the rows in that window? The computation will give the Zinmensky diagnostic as 0.90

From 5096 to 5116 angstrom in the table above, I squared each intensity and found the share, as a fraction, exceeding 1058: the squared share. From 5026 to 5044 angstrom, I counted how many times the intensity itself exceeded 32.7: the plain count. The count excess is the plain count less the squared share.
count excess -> 3.1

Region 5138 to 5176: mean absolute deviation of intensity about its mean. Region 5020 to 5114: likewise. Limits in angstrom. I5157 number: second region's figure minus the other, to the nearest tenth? -1.2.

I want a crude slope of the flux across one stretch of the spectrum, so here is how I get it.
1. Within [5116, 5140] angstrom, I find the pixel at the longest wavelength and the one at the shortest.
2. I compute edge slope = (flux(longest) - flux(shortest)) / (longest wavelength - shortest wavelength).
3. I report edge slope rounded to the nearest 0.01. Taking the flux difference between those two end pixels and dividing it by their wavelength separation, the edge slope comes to -0.11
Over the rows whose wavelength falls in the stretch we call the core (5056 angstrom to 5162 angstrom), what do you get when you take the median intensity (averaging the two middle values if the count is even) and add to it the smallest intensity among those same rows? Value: 64.2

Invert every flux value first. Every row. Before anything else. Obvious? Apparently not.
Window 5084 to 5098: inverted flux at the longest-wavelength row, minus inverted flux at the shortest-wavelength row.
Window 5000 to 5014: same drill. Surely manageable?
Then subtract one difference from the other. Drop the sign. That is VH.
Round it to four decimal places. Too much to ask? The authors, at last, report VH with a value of 0.0004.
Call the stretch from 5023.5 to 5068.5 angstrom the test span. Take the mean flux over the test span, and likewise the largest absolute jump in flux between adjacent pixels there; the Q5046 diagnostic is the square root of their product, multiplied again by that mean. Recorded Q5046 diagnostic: 386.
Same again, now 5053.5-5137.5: 313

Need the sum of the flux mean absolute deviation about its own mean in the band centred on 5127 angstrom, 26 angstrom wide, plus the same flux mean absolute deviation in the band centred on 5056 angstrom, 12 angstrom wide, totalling 1.57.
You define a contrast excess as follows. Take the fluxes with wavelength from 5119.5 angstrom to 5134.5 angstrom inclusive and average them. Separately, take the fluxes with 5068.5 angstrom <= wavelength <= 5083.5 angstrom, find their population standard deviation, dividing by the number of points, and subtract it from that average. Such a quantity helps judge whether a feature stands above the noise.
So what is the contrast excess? 32.5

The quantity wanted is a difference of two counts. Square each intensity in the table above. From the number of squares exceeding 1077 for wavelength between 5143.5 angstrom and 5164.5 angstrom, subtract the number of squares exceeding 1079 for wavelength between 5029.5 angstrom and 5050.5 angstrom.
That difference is -1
